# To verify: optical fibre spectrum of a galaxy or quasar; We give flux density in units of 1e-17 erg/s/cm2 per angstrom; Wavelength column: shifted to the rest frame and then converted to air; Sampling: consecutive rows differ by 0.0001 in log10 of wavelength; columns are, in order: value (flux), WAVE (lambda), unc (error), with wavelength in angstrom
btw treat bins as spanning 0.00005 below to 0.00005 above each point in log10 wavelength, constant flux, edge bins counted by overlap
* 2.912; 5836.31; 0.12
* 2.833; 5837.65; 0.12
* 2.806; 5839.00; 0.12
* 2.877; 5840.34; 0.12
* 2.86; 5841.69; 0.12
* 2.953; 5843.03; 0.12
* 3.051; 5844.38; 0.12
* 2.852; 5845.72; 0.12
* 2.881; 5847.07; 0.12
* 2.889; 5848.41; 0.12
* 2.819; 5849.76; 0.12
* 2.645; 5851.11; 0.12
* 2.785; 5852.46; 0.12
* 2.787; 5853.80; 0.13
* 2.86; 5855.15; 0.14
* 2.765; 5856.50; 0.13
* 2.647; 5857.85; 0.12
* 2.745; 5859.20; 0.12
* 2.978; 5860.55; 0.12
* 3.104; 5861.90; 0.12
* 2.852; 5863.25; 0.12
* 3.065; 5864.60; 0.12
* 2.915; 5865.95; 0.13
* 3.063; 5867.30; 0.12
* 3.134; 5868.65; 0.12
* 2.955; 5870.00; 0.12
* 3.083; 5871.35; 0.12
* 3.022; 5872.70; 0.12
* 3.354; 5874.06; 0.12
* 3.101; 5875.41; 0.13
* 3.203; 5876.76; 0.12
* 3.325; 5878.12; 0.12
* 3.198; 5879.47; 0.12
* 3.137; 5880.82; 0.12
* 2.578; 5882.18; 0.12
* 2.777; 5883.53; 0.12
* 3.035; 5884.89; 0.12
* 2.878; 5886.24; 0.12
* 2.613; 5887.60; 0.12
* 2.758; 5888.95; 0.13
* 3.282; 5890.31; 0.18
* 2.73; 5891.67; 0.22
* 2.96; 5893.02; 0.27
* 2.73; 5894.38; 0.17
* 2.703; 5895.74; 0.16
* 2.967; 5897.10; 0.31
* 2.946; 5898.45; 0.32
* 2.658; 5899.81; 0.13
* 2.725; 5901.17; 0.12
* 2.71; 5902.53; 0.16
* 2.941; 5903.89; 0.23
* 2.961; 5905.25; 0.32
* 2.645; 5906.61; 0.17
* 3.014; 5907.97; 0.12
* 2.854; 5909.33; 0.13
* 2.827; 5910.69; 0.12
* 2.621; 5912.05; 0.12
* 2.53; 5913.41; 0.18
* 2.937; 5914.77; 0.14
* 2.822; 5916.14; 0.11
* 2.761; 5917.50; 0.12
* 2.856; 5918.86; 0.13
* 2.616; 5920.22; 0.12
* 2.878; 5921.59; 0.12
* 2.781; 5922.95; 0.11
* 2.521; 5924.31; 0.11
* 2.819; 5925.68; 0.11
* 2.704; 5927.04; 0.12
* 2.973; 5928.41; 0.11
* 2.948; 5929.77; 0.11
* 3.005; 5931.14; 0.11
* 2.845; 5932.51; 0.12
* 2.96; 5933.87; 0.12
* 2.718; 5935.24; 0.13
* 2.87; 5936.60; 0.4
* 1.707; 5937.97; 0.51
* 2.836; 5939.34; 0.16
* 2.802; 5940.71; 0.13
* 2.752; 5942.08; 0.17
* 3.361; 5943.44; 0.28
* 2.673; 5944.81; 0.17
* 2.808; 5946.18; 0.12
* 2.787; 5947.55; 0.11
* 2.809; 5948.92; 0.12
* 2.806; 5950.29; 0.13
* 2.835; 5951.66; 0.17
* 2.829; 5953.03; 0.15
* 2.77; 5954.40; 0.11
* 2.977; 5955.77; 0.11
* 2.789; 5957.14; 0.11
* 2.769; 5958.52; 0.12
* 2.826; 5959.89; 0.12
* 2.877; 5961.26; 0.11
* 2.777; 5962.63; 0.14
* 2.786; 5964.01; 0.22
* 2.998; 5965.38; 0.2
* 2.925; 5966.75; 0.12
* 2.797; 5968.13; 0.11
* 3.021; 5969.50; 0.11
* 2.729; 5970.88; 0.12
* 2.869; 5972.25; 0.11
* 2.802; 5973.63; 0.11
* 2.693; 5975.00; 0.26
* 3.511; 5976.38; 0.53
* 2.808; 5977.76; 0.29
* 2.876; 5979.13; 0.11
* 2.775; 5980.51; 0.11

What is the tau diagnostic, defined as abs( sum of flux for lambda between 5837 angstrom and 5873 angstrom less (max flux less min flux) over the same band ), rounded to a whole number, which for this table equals 78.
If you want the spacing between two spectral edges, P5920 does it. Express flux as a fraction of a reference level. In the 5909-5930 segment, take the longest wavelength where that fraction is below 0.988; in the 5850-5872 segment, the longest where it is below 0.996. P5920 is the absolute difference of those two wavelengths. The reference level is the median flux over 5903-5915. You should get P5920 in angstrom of 67.8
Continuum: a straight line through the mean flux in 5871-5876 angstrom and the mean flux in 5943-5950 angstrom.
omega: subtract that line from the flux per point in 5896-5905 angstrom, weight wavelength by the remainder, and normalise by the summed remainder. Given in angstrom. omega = 5900.8 angstrom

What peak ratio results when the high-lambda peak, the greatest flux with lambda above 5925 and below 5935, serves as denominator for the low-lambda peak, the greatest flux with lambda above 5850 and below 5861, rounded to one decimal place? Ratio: 1.0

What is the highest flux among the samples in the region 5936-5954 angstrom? 3.361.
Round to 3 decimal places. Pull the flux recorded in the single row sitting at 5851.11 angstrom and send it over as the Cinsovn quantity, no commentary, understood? 2.645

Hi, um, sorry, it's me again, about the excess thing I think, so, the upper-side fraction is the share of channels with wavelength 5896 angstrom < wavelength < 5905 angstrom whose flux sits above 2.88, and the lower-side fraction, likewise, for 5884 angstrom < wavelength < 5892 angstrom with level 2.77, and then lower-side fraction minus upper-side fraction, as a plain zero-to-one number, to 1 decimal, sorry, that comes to 0.0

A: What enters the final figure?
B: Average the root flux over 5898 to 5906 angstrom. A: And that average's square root 1.30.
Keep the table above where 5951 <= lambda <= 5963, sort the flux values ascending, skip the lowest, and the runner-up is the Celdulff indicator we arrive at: 2.77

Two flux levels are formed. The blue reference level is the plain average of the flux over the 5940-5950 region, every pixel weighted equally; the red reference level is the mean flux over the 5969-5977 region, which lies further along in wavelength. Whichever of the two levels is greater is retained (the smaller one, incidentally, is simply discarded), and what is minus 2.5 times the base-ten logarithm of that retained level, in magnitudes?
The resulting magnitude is -1.17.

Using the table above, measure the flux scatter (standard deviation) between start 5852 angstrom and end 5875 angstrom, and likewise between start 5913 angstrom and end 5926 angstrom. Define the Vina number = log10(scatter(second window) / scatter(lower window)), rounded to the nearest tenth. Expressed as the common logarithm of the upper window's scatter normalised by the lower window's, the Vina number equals -0.1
